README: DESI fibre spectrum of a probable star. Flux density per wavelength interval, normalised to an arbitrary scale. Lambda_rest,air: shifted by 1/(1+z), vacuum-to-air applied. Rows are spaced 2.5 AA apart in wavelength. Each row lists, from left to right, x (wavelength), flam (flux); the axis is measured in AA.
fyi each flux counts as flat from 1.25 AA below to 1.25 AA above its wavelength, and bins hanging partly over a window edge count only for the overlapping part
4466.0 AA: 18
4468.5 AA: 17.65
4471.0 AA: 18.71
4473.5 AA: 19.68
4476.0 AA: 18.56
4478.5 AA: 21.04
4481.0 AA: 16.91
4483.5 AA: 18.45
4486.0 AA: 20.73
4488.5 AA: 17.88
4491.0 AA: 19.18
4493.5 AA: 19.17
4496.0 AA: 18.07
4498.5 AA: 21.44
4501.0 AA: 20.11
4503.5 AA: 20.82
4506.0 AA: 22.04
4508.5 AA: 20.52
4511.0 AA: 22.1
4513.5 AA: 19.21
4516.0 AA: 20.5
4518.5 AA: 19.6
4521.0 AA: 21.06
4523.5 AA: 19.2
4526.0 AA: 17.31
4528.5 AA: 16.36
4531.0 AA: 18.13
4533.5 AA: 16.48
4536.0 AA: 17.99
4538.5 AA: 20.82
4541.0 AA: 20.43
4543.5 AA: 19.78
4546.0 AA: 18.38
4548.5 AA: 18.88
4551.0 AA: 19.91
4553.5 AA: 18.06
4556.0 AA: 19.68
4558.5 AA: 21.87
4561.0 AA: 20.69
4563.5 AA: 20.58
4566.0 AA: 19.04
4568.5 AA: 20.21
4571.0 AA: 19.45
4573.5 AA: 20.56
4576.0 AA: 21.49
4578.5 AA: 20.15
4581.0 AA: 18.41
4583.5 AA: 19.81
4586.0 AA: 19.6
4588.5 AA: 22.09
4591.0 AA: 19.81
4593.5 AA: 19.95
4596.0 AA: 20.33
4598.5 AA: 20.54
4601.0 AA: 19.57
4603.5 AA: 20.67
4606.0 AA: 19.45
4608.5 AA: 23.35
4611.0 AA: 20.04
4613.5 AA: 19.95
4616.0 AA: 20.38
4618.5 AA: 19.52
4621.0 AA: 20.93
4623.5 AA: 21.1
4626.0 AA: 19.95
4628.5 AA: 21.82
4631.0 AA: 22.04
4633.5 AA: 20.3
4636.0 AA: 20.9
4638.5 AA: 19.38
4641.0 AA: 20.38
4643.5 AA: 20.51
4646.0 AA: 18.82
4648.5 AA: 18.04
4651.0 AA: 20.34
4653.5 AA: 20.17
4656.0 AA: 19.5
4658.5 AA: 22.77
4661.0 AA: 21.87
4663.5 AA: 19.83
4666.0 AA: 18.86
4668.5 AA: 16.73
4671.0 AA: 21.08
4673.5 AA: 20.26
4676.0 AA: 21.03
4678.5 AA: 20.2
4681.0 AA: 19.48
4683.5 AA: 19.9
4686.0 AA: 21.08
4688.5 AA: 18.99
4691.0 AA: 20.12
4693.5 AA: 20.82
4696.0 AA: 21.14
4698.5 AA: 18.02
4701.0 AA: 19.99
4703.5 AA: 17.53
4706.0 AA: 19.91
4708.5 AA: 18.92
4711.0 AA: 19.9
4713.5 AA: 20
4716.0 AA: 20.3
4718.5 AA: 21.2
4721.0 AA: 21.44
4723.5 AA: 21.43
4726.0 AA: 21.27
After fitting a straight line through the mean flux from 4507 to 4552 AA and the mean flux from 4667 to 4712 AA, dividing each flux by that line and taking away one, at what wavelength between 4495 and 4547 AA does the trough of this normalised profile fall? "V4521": 4528.5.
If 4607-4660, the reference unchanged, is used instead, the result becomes 4648.5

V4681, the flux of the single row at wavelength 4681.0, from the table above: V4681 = 19.48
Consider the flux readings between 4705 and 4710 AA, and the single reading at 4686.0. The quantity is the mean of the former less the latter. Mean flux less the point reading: -1.7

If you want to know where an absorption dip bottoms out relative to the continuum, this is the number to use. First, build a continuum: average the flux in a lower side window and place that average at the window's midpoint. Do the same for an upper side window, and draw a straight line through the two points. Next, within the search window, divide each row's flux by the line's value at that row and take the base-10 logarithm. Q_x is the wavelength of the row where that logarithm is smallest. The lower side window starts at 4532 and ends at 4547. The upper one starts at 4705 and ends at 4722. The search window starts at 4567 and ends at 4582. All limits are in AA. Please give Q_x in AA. 4581.0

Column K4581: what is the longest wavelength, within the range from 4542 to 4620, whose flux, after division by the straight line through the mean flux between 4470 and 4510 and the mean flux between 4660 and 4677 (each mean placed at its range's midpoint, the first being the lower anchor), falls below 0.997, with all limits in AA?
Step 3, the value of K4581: 4618.5 AA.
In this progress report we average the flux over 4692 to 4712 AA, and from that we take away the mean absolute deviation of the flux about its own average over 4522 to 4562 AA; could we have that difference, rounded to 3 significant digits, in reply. 18.2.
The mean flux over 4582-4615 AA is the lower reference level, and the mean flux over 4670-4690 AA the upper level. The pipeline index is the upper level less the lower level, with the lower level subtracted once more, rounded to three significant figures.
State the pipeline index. -20.5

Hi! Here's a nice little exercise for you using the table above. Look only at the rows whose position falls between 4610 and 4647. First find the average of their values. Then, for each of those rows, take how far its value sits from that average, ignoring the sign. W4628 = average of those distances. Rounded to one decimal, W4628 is 0.7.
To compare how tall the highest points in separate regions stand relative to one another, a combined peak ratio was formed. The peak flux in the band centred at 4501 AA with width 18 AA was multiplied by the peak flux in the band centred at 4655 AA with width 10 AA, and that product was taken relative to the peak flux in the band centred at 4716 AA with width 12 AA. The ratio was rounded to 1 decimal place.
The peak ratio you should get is 23.4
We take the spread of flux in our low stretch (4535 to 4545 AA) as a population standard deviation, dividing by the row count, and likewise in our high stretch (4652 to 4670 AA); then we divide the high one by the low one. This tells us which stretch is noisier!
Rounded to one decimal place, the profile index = 1.7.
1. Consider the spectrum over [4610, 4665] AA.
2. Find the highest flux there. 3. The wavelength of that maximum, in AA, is 4658.5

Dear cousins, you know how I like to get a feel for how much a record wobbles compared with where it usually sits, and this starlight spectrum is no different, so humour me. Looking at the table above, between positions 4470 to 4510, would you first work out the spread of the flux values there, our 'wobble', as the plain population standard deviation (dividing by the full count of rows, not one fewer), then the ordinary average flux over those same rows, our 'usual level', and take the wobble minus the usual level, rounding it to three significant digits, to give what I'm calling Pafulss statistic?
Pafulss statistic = -18.2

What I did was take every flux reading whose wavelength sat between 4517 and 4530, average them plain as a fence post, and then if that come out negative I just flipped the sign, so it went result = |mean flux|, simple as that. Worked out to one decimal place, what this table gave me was 18.7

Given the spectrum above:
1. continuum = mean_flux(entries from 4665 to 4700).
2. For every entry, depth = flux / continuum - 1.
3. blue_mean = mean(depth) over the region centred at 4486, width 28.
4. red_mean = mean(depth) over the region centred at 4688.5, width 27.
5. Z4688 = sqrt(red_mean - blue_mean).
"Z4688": 0.21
